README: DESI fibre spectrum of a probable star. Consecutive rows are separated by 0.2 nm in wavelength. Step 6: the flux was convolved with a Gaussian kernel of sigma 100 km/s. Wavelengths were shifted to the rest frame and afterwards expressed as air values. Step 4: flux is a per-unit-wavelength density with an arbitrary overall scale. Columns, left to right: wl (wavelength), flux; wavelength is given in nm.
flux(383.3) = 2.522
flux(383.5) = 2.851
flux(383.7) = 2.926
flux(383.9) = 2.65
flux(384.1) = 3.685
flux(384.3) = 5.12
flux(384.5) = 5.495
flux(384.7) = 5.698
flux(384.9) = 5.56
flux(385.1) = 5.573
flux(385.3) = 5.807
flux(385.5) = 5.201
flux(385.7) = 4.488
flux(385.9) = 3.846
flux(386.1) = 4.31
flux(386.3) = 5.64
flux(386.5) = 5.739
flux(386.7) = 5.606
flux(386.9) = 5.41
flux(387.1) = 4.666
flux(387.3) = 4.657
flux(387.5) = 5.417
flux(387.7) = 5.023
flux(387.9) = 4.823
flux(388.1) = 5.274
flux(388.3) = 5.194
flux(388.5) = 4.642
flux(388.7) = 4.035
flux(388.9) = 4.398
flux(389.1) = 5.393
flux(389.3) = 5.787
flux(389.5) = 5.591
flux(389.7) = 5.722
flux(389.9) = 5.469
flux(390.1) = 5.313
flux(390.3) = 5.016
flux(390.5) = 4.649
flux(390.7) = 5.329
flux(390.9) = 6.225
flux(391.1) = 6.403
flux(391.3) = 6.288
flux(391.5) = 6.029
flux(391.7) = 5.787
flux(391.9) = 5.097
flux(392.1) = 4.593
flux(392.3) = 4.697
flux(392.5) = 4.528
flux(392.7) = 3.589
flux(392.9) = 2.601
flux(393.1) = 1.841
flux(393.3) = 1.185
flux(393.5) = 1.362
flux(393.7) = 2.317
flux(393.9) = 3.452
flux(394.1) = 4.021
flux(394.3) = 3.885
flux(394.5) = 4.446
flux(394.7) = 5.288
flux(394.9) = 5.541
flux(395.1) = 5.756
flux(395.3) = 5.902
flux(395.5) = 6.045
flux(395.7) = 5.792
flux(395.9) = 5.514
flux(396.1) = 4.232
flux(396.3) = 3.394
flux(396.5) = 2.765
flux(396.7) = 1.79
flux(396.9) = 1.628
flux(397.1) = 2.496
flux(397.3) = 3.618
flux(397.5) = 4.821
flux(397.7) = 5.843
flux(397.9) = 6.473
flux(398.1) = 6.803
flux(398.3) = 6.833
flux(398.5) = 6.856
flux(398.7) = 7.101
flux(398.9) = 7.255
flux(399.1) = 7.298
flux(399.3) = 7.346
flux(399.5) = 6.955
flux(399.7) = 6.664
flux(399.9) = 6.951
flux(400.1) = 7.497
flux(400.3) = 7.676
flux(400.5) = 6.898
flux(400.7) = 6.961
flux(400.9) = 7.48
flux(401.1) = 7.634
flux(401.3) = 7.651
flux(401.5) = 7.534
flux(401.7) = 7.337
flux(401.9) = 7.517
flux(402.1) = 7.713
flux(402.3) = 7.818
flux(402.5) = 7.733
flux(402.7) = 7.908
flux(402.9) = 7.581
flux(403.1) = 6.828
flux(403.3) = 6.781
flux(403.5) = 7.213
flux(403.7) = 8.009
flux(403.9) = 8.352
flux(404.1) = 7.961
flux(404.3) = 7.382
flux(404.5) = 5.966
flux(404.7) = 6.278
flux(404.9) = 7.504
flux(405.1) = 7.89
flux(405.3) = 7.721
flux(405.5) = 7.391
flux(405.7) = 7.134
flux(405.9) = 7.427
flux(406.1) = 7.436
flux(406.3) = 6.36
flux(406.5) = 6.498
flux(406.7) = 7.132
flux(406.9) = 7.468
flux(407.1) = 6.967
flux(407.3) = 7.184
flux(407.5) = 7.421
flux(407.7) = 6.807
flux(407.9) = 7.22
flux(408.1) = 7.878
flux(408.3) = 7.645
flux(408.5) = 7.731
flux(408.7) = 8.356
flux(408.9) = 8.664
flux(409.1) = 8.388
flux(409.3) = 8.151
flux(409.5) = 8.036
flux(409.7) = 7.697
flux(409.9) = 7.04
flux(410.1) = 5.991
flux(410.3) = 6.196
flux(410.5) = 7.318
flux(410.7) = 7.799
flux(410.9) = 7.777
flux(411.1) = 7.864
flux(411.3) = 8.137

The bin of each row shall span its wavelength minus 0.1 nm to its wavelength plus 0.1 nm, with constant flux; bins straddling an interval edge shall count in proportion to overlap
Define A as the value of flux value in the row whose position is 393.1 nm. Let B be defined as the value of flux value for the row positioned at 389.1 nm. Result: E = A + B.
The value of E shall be 7.2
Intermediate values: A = 1.841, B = 5.393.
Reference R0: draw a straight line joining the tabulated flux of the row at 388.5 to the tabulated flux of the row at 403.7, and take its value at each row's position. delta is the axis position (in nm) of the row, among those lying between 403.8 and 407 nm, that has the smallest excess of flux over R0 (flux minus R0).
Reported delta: 406.3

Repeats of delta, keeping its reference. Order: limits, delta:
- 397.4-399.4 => 397.5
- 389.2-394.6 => 393.3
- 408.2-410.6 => 410.1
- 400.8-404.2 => 403.3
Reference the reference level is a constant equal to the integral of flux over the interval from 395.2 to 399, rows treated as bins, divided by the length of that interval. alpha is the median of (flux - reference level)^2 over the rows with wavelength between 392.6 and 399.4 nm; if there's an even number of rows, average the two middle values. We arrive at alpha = 3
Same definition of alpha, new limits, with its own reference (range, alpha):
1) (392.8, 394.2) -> 7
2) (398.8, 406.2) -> 6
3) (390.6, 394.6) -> 1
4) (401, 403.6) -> 7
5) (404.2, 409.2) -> 6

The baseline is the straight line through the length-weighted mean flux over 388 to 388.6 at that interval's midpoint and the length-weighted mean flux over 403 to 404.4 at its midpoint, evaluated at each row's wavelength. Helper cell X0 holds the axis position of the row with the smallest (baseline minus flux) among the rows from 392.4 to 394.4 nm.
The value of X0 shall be 392.5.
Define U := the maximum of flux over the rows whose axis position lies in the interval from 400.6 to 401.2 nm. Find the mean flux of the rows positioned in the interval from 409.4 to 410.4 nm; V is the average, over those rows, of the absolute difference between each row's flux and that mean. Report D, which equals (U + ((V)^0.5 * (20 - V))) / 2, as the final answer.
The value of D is 12.0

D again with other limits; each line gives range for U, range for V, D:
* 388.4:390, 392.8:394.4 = 12.0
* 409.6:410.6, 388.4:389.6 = 11.5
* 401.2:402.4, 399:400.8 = 9.1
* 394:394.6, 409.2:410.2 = 10.3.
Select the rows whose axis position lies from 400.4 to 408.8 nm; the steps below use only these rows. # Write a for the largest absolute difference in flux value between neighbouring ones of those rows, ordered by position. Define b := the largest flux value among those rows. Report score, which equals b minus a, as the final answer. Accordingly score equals 6.9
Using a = 1.4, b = 8.356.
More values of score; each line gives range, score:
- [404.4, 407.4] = 6.7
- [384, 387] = 4.4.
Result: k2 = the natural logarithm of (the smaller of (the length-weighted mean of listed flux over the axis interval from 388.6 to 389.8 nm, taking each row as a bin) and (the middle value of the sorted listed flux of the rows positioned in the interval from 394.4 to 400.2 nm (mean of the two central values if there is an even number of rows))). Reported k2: 1.64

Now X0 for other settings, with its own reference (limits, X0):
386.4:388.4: 386.5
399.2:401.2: 400.3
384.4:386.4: 385.3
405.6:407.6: 405.9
